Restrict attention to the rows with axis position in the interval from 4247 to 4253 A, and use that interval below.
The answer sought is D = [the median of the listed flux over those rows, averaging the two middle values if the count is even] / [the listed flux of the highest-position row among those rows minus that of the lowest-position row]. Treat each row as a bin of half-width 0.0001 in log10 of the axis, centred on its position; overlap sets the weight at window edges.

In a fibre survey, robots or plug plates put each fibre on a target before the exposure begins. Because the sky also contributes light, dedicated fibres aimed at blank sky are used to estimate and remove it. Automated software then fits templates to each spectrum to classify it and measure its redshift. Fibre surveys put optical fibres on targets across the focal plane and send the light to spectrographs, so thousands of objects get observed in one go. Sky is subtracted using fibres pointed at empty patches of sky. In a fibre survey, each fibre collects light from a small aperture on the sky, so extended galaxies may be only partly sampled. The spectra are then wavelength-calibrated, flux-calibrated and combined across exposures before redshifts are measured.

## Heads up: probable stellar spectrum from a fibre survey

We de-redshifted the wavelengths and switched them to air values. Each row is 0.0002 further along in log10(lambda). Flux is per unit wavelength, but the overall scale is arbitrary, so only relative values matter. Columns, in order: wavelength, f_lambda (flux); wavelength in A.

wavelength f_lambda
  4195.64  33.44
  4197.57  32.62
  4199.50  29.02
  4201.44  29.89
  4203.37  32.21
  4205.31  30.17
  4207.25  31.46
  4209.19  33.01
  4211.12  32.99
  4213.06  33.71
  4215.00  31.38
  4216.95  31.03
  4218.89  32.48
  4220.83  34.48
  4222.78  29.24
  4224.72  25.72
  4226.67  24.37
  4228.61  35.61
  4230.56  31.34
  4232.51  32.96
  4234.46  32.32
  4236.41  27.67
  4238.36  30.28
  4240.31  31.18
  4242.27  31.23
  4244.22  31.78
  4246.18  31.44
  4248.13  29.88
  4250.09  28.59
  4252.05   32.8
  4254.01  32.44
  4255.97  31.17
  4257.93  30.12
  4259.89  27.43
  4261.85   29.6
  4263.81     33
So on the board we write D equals 10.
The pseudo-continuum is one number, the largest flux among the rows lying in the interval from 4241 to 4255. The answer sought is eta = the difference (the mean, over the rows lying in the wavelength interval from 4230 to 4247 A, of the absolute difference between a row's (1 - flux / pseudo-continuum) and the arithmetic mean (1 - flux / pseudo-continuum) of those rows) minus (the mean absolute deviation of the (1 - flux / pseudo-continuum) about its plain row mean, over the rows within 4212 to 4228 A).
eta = -0.06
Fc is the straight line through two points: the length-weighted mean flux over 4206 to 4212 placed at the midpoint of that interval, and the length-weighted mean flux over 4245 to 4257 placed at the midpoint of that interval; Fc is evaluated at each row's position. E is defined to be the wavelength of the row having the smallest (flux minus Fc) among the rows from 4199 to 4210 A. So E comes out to 4199.50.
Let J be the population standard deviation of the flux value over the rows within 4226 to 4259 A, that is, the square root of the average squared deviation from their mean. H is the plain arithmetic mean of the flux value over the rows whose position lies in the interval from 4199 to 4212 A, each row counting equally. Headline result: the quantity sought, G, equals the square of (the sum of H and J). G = 1131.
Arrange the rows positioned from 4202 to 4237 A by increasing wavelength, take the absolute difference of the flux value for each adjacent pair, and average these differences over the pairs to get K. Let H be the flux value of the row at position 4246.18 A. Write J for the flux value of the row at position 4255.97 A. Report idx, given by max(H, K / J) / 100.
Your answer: 0.314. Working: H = 31.44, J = 31.17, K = 2.6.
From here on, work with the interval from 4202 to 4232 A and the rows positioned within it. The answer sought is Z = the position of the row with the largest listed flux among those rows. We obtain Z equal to 4228.61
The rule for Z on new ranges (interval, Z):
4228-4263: 4228.61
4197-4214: 4213.06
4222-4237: 4228.61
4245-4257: 4252.05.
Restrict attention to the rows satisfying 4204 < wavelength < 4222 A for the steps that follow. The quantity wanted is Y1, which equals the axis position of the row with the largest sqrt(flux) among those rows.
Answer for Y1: 4220.83 A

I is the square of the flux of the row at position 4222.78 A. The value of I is 855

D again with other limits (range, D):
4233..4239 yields -15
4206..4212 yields 22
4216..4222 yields 9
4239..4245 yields 52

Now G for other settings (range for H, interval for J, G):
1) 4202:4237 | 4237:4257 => 1050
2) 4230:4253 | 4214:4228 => 1178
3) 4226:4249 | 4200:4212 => 1029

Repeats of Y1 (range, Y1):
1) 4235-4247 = 4244.22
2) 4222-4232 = 4228.61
